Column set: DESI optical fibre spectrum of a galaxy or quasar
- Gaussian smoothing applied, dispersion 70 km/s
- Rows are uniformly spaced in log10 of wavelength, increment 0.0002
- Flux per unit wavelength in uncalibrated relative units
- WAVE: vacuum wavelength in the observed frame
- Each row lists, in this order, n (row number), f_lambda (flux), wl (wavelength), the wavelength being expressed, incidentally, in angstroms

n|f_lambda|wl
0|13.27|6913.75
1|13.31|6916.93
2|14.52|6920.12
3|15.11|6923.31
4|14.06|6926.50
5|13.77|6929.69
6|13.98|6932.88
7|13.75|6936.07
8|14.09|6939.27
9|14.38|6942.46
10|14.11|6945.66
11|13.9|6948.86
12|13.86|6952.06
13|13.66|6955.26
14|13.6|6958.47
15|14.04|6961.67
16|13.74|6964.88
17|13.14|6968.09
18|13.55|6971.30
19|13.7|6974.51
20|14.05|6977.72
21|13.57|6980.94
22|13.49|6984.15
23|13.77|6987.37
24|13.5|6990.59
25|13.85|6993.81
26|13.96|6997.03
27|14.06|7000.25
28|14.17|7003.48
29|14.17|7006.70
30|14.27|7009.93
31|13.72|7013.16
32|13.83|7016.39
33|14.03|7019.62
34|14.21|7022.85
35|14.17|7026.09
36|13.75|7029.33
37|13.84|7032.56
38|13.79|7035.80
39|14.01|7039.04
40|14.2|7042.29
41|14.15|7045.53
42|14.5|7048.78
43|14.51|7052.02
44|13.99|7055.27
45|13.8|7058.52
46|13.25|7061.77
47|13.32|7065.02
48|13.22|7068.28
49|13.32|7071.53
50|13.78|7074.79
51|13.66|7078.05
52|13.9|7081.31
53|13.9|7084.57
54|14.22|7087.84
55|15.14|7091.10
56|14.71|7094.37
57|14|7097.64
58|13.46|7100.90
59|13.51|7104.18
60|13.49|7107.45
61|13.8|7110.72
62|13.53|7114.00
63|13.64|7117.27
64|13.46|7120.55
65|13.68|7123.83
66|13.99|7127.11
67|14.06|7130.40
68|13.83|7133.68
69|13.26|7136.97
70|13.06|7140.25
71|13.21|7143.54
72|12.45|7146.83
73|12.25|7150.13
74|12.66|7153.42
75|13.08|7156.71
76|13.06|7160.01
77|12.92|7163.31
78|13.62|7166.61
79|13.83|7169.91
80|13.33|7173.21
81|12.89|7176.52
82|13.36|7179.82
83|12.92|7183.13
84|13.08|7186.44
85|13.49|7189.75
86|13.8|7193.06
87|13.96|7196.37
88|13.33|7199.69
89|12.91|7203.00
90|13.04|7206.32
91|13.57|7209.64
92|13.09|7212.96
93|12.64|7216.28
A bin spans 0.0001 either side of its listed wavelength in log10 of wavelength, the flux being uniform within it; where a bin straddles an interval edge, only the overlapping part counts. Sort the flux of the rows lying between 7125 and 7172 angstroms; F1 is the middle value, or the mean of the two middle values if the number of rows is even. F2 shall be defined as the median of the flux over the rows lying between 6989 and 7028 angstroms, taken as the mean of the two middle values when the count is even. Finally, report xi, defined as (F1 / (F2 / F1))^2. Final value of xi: 151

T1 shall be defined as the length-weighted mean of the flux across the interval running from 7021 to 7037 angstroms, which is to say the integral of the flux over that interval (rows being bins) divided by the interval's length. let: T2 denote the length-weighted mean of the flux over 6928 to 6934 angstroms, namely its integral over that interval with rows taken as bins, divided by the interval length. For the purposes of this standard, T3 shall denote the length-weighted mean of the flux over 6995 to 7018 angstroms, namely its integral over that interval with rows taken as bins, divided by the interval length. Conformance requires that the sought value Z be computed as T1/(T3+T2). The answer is 0.500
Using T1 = 14.0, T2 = 13.9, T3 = 14.0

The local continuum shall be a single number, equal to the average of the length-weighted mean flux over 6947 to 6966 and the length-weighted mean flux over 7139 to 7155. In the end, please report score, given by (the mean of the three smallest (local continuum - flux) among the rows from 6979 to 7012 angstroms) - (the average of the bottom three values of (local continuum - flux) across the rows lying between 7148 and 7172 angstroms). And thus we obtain -0.7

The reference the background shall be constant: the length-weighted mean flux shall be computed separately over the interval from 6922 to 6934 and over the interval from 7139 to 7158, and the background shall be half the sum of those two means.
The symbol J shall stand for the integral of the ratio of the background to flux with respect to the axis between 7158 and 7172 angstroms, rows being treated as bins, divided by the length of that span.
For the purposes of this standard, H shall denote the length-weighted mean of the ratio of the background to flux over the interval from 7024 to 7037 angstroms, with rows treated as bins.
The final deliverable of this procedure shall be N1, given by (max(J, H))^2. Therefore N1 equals 1.02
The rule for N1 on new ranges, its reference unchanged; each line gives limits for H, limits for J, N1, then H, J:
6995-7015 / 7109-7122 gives 0.98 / 0.961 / 0.992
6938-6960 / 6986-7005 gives 0.95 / 0.968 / 0.972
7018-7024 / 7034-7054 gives 0.92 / 0.957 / 0.952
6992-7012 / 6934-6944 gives 0.92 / 0.960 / 0.960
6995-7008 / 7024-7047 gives 0.93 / 0.959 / 0.965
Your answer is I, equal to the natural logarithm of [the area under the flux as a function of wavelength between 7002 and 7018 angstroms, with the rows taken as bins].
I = 5.41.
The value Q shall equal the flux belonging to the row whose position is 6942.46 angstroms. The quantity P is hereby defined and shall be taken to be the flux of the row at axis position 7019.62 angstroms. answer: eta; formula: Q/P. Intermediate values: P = 14.03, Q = 14.38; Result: 1.02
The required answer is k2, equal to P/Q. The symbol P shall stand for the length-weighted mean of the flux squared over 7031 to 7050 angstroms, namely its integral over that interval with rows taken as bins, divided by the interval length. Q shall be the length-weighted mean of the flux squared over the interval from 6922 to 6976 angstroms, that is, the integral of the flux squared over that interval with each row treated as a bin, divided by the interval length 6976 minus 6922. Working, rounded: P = 198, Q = 193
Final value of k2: 1.02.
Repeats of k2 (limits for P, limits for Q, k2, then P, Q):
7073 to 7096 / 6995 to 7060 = 1.02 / 201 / 198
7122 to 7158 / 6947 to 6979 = 0.93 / 175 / 188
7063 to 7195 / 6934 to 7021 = 0.95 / 182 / 192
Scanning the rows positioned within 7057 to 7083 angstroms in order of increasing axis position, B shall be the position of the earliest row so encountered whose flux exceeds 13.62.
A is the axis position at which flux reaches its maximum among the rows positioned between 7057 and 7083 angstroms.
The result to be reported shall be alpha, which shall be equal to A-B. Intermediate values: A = 7081.31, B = 7058.52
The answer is 22.8 angstroms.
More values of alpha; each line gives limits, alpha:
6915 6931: 3.2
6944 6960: 0.0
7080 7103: 9.8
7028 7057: 22.7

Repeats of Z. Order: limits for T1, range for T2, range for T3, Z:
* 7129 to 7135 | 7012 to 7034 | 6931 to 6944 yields 0.499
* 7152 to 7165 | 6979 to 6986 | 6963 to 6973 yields 0.478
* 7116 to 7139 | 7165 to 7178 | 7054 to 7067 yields 0.507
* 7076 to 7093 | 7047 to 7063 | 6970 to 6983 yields 0.510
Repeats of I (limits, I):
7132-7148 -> 5.35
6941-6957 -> 5.41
